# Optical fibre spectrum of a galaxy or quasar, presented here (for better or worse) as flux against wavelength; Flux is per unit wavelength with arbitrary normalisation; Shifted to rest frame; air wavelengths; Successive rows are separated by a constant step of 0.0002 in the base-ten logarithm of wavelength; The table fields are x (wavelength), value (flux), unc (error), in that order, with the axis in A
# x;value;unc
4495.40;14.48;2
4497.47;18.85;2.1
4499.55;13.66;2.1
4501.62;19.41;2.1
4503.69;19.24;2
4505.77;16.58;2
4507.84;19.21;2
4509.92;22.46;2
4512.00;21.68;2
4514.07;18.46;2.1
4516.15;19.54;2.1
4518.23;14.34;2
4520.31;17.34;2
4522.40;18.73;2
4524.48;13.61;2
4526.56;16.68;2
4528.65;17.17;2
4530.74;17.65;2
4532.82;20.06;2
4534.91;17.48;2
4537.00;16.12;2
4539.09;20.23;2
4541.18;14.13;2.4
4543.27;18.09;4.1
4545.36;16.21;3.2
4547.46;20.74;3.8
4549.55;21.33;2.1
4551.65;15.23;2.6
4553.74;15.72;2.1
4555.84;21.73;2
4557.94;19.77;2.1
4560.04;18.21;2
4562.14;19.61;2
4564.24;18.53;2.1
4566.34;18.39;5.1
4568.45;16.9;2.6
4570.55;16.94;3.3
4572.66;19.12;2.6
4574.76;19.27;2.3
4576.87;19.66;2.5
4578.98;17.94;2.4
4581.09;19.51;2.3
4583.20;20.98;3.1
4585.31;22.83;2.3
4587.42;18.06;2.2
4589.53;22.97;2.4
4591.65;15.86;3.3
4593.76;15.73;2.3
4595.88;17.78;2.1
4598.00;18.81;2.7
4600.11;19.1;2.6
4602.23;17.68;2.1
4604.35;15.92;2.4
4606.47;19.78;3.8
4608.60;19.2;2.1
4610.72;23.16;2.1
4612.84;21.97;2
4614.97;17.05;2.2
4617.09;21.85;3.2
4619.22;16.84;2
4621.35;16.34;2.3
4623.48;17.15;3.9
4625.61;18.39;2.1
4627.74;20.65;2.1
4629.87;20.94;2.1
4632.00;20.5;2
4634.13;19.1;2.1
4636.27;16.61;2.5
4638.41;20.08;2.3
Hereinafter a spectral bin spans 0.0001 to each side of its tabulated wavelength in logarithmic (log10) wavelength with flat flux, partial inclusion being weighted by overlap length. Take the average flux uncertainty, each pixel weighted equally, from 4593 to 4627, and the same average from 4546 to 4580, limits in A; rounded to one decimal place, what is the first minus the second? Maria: -0.1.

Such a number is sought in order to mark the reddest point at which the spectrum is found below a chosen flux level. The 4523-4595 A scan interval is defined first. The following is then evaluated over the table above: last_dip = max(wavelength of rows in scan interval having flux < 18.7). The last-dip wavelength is 4593.76 A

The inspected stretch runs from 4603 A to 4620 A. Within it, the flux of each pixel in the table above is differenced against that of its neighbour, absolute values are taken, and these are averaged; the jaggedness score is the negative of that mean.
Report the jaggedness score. -3.5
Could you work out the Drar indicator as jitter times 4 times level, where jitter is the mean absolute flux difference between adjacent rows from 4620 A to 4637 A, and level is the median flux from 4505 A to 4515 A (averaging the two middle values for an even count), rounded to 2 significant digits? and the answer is 98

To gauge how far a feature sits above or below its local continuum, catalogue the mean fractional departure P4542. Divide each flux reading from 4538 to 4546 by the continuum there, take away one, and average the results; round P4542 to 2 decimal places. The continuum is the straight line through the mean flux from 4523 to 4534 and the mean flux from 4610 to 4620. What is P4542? -0.02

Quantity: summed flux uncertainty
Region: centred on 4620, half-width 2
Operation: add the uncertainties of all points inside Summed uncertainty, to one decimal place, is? 4.3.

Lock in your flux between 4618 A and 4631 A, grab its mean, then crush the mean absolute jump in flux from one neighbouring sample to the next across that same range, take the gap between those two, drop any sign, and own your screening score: 17.4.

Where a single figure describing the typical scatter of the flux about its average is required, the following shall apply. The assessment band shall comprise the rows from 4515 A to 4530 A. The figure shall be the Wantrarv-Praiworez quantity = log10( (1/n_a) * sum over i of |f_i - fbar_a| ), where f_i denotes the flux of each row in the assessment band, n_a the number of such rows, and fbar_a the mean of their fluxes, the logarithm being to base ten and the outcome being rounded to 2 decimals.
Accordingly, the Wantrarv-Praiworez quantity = 0.21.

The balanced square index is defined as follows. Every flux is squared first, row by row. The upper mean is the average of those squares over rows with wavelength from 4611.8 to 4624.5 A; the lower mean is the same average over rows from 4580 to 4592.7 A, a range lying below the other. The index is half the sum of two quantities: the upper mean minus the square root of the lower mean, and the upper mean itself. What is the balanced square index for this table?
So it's 339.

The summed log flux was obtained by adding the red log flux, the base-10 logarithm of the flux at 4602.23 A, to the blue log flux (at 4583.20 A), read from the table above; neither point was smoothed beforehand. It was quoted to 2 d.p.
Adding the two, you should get 2.57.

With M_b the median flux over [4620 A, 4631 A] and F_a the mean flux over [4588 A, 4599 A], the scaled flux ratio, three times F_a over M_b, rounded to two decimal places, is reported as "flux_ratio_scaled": 2.97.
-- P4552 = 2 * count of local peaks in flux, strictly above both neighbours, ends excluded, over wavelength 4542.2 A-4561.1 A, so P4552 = 4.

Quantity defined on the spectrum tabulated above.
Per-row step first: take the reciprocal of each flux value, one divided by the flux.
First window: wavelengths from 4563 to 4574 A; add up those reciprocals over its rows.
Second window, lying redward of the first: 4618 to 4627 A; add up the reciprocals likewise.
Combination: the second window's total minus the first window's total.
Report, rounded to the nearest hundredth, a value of -0.05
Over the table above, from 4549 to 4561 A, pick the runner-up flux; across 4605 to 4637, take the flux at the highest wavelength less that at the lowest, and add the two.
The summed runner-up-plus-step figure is 18.2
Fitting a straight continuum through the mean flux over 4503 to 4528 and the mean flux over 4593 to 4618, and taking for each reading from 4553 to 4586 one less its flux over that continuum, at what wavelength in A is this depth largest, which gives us 4553.74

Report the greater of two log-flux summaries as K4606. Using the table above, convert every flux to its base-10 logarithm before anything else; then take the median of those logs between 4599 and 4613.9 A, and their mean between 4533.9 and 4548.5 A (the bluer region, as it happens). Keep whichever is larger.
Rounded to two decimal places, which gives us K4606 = 1.28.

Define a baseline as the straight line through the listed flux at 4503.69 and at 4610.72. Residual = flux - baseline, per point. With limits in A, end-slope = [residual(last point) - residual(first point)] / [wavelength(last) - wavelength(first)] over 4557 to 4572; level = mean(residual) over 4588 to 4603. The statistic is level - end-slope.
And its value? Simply -4.1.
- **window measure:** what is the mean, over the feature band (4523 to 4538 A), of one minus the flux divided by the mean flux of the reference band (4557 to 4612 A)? 0.10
